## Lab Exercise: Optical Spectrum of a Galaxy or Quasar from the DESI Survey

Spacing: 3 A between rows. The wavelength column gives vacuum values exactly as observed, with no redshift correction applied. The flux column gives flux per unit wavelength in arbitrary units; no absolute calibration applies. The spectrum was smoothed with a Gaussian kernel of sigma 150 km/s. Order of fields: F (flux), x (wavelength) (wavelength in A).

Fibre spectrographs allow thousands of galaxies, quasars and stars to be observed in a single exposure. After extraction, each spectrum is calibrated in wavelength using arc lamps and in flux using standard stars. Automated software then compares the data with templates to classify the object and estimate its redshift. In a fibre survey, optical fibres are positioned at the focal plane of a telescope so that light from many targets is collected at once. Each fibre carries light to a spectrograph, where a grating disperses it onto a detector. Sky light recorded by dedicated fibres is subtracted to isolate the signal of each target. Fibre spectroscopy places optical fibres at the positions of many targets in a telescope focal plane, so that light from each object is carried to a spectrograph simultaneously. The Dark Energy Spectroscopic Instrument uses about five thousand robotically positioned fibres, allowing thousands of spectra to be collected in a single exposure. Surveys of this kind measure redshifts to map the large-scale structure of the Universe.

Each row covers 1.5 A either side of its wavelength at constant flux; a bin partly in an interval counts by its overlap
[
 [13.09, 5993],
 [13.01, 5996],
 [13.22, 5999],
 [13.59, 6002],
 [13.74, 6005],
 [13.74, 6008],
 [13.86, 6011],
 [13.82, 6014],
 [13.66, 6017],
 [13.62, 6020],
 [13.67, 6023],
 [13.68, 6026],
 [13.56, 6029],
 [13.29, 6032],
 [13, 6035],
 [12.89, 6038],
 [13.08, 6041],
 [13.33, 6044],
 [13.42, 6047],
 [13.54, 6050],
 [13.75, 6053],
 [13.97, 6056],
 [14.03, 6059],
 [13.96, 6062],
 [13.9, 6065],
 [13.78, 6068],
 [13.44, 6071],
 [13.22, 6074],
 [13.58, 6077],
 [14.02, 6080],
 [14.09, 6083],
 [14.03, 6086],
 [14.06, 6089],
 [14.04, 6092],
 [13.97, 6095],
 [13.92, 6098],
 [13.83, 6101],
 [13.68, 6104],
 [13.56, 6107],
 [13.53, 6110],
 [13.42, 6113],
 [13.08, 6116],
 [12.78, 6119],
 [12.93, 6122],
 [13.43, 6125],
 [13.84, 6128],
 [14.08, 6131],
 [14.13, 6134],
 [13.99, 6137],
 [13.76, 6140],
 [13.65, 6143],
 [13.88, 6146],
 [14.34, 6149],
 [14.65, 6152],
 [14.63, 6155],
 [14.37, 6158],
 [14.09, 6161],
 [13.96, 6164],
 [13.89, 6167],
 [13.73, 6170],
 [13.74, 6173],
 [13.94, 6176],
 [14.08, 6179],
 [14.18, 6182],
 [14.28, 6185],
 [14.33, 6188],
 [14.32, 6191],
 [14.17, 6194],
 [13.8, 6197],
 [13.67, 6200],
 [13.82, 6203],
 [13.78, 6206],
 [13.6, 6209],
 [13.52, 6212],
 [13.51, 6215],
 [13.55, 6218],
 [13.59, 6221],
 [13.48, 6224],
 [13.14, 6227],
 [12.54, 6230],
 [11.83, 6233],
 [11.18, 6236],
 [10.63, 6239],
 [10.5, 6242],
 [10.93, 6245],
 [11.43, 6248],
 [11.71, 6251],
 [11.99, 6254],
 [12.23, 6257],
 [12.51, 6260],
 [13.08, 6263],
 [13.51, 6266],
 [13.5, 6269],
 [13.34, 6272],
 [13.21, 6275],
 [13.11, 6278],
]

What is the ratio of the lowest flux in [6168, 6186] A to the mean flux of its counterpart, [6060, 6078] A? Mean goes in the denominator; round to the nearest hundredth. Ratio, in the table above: 1.01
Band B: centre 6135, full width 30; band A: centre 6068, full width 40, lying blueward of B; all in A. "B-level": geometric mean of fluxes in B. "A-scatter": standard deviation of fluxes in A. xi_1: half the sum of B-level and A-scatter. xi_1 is 7.03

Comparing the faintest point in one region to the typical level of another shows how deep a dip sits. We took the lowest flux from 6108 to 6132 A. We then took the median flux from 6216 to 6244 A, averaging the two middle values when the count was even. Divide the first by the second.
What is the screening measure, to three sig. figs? 1.02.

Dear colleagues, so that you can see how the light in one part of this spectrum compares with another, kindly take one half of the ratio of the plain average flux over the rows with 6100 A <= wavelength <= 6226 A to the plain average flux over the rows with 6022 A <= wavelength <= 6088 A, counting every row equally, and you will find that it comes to 0.508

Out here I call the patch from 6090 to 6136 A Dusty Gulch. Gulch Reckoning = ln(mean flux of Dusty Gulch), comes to 2.61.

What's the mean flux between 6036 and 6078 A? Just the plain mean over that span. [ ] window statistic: 13.56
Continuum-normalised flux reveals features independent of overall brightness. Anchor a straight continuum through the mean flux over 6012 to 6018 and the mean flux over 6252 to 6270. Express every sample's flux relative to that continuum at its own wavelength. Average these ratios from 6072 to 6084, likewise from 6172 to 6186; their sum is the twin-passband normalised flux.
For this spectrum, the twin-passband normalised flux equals 2.09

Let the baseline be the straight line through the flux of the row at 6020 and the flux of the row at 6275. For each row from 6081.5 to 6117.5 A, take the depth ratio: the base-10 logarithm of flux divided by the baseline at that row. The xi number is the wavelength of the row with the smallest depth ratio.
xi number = 6116 A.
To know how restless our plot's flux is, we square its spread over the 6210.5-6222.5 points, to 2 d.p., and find 0.00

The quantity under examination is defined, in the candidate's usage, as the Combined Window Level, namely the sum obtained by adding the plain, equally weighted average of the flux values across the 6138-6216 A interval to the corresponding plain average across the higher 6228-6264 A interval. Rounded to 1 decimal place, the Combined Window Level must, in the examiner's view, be 25.7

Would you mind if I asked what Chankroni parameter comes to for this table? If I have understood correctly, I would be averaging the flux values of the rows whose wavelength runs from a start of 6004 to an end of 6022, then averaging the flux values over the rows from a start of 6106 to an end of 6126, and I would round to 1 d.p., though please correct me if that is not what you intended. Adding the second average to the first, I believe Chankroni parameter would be 27.0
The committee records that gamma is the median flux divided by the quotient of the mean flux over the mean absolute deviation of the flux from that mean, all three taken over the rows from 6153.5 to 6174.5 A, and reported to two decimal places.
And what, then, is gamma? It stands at 0.26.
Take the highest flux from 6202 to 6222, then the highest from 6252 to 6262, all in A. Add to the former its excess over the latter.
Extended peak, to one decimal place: 15.1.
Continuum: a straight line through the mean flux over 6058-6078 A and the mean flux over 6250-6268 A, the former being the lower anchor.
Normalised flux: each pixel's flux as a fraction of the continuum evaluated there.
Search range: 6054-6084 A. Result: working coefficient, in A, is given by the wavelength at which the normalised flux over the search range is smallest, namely 6074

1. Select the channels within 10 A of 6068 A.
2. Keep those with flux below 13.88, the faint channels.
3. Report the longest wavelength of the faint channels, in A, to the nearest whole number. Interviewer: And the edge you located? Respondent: 6077 A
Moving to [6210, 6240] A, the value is 6239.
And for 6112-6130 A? 6128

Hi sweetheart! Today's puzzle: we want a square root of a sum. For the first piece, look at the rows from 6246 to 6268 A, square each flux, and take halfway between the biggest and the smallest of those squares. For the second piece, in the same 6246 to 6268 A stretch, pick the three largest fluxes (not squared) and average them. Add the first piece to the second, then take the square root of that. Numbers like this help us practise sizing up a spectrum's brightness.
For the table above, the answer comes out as 13.0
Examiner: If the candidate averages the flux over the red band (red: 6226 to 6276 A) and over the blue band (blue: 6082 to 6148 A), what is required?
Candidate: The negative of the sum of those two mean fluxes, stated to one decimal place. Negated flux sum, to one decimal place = -25.9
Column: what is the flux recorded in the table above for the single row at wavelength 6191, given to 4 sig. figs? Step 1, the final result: 14.32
